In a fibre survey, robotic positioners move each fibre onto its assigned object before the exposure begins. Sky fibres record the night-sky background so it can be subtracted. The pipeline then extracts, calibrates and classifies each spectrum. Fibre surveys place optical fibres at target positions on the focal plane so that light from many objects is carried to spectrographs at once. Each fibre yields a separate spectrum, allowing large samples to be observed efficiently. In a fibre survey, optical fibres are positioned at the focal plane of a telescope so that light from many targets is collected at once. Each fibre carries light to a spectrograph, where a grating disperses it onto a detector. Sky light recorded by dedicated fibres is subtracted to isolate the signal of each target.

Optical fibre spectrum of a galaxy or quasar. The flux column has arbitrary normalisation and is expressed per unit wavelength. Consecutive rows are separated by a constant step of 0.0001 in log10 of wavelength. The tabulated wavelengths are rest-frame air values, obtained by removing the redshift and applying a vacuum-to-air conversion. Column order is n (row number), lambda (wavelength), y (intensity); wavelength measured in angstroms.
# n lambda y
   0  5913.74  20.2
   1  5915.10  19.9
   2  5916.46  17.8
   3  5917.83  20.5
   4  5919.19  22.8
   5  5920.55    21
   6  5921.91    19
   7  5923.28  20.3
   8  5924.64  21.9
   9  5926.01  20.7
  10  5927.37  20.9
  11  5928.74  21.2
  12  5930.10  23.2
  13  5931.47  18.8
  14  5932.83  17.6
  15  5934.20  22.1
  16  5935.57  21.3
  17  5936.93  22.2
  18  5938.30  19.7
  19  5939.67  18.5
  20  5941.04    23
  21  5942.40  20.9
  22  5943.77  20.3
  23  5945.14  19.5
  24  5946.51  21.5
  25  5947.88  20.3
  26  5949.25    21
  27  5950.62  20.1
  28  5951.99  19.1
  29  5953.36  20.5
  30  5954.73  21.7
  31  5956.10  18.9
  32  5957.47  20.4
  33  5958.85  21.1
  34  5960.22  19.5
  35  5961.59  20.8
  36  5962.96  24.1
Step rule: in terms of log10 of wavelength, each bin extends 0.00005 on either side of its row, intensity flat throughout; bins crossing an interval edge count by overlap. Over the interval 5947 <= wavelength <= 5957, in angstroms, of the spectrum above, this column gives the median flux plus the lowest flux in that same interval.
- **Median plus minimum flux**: 39.2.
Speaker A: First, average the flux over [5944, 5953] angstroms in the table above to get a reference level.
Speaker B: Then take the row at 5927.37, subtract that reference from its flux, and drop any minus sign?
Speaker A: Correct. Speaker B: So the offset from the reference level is 0.6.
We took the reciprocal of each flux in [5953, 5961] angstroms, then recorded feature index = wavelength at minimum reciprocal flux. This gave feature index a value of 5954.73 angstroms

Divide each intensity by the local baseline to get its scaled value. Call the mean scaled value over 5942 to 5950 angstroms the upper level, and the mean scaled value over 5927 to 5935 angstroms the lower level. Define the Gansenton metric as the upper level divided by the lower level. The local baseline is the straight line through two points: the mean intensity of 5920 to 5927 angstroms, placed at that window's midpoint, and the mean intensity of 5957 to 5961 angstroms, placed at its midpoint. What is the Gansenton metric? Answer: 1.00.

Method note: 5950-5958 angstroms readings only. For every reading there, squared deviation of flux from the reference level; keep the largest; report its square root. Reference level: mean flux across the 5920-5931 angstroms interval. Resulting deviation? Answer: 2.1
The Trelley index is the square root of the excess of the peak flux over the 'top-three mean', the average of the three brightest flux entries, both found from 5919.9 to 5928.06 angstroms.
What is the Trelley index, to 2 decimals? 0.80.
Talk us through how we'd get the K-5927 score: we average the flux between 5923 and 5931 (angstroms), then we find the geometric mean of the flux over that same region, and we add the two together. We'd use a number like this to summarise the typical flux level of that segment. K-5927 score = 42.7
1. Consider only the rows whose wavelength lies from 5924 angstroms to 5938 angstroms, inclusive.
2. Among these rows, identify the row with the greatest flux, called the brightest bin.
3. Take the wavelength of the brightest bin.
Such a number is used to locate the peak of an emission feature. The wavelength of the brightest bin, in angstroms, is 5930.10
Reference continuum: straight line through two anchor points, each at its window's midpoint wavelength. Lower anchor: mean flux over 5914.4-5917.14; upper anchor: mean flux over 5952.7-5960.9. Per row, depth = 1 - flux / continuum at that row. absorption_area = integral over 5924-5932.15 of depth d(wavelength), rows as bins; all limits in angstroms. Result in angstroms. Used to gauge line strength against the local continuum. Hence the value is -0.8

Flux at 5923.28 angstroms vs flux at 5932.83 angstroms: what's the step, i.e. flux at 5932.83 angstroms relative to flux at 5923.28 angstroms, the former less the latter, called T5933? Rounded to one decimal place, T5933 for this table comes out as -2.7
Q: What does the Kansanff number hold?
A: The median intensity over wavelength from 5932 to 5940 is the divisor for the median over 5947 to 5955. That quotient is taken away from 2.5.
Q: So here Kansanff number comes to 1.50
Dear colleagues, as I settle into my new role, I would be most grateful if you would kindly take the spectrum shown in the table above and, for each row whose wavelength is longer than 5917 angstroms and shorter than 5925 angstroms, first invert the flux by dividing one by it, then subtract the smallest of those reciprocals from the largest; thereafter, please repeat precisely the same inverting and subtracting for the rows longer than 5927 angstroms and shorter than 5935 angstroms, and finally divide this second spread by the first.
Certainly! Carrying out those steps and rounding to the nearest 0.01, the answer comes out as 1.56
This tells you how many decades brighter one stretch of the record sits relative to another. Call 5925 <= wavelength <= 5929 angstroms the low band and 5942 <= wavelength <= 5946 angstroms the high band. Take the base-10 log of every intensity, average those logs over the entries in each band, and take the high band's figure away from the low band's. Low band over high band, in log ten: 0.015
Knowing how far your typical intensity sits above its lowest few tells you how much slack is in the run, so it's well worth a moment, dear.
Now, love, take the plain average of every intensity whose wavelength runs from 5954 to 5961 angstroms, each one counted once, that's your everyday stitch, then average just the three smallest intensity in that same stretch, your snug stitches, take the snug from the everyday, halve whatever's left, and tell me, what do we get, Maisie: 0.36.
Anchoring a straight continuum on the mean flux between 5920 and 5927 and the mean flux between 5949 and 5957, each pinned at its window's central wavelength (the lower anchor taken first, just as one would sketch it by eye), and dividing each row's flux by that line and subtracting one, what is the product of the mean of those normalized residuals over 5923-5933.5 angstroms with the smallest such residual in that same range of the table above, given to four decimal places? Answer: -0.0004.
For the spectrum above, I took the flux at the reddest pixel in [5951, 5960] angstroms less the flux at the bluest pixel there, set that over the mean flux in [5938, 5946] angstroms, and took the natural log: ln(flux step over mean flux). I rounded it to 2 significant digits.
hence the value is -2.3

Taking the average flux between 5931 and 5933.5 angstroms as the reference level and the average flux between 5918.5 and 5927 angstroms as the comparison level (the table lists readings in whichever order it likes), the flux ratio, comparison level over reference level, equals 1.15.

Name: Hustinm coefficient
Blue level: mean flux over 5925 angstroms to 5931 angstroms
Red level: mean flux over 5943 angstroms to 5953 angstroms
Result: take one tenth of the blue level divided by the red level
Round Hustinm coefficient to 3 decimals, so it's 0.106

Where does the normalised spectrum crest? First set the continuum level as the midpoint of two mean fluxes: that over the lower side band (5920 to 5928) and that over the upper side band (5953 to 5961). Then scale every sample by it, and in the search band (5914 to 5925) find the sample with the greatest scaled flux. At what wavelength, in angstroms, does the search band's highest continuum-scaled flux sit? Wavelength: 5919.19 angstroms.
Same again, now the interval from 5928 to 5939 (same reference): 5930.10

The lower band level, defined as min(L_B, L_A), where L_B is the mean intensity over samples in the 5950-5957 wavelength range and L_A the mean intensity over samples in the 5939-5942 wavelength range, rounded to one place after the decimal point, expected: 20.1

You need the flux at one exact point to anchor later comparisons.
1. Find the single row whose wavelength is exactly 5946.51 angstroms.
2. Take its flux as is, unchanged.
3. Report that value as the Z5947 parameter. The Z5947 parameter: 21.5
